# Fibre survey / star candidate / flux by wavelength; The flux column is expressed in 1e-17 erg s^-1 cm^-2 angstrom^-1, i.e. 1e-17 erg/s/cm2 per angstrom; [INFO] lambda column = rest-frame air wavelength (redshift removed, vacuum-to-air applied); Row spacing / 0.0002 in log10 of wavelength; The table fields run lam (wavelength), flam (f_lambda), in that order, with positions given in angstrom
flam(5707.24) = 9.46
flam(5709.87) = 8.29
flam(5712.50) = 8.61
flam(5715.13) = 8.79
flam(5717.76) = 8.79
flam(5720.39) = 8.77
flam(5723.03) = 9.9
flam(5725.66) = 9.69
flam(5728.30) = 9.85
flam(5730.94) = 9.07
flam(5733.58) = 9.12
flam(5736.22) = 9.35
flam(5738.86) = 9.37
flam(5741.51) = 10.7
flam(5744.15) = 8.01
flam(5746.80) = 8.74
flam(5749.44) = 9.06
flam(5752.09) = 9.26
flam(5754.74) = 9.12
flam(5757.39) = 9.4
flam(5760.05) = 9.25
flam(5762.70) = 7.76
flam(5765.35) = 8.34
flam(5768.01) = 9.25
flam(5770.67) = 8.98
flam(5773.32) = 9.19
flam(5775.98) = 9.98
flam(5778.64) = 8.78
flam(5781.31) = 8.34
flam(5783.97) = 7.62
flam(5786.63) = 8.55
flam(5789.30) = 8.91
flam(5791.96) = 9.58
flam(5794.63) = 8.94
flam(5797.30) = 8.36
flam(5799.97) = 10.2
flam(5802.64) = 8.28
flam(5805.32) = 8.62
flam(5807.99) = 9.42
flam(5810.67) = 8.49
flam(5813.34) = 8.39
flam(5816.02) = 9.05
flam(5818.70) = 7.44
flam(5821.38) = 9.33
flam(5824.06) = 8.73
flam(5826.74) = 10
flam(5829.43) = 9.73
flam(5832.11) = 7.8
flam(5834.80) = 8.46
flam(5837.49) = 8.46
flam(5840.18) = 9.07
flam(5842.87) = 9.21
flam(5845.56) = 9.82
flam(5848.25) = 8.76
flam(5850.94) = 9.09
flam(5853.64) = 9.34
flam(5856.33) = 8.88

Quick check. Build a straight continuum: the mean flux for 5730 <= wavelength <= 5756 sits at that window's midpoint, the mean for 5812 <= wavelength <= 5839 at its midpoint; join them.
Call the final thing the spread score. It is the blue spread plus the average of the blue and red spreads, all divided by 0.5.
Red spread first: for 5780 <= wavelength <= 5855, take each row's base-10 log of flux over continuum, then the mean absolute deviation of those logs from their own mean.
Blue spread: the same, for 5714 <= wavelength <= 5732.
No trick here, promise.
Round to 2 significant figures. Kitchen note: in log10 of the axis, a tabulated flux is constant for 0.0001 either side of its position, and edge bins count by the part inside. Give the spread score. 0.096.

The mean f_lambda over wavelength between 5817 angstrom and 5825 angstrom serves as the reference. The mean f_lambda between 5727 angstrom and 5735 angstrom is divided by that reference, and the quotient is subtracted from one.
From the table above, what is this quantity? -0.10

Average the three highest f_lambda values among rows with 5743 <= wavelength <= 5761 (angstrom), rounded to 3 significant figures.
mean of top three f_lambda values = 9.30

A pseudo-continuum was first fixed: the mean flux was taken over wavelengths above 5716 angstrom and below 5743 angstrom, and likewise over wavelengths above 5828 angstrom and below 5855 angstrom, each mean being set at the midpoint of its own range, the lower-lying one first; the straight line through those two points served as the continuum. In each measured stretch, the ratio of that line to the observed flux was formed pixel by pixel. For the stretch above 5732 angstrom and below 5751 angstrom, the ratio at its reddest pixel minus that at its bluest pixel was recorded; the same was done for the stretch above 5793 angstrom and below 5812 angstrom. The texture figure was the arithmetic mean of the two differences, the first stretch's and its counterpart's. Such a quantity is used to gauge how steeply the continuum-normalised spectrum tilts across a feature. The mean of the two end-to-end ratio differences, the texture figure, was 0.023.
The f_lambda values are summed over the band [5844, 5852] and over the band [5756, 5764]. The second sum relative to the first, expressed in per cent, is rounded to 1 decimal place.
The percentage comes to 95.4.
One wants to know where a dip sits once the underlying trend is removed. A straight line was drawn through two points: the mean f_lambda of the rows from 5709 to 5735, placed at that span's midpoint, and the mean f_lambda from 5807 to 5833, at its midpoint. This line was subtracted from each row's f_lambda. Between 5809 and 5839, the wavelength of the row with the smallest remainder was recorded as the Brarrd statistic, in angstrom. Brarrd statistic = 5818.70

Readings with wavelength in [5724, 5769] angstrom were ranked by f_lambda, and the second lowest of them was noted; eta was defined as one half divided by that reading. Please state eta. 0.0624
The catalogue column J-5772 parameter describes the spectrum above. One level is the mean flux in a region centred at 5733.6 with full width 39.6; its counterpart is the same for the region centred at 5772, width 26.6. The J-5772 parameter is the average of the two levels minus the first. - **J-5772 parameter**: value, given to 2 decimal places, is -0.24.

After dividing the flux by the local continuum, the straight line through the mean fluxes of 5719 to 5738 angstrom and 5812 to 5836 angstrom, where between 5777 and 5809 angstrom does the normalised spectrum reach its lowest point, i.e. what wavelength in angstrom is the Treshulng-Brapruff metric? 5783.97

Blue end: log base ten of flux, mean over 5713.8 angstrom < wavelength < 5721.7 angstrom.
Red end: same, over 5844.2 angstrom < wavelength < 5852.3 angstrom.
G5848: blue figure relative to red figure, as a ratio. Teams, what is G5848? 0.98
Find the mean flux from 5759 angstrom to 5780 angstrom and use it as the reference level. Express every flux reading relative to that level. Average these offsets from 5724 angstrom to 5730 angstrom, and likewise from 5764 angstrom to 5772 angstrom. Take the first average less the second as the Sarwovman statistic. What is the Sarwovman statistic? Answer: 0.9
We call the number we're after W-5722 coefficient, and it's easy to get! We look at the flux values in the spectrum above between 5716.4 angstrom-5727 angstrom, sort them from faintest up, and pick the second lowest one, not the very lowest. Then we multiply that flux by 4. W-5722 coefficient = 35.2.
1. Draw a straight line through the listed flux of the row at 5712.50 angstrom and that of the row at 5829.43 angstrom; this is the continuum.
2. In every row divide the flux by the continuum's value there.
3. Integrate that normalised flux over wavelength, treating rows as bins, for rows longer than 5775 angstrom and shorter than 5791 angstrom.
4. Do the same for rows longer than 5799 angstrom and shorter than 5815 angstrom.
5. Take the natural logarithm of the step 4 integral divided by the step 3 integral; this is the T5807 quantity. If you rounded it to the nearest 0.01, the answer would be 0.00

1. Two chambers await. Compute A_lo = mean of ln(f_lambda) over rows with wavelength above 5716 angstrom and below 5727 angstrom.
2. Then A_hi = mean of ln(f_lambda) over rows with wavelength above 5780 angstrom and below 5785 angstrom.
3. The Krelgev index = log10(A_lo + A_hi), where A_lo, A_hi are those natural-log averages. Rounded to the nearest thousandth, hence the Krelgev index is 0.634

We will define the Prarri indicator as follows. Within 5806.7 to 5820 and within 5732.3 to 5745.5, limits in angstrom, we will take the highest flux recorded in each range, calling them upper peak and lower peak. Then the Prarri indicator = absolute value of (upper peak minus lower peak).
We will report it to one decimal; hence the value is 1.3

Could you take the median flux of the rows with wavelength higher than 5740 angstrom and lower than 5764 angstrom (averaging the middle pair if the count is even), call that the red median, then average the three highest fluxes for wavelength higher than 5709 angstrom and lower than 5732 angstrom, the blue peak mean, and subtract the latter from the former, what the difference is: -0.69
